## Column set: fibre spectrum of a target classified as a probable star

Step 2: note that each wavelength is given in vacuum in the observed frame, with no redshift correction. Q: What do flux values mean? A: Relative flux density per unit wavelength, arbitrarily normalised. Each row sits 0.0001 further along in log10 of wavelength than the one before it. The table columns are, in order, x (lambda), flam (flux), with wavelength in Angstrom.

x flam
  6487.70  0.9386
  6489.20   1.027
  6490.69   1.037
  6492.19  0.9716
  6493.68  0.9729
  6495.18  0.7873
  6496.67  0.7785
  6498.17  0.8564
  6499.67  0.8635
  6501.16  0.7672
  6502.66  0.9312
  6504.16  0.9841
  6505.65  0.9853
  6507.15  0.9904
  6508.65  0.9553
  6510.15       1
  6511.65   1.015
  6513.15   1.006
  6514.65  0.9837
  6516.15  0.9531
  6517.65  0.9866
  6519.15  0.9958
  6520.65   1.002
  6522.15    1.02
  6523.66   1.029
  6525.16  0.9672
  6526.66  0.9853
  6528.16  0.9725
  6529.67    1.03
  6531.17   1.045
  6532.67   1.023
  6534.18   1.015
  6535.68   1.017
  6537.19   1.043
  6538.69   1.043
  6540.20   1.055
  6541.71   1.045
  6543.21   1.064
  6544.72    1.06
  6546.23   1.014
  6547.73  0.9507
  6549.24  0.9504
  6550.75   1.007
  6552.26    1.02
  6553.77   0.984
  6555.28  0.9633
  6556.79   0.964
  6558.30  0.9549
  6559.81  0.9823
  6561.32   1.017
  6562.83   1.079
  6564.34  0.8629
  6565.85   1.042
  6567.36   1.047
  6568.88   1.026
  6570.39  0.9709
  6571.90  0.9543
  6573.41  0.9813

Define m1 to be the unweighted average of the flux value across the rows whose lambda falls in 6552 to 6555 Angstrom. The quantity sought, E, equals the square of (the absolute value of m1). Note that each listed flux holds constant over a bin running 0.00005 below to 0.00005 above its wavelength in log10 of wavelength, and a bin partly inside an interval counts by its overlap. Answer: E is 1.00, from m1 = 1.00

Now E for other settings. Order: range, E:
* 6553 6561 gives 0.94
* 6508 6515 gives 0.98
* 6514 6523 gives 0.98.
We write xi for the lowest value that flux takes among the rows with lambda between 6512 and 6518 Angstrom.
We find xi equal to 0.9531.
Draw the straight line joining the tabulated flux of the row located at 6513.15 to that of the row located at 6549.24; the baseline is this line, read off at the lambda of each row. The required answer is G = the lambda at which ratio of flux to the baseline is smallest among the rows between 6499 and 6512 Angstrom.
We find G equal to 6501.16 Angstrom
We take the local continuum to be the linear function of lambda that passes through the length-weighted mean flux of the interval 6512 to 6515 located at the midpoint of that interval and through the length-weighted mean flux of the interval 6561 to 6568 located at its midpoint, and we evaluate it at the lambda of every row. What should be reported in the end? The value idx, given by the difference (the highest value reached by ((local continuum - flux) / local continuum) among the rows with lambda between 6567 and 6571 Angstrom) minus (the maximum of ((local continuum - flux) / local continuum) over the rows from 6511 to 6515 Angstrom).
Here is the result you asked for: 0.024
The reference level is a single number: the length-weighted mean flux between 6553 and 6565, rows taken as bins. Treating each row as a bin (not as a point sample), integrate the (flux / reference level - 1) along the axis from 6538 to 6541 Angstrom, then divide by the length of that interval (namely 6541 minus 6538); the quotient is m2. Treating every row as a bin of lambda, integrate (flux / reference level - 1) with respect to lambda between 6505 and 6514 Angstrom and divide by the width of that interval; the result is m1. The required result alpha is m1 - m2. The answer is -0.058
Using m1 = 0.015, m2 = 0.074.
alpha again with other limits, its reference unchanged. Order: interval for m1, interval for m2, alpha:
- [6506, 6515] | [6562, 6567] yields -0.008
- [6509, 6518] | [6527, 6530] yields -0.006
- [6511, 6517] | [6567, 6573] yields -0.007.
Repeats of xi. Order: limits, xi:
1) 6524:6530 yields 0.9672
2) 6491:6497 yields 0.7785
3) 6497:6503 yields 0.7672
